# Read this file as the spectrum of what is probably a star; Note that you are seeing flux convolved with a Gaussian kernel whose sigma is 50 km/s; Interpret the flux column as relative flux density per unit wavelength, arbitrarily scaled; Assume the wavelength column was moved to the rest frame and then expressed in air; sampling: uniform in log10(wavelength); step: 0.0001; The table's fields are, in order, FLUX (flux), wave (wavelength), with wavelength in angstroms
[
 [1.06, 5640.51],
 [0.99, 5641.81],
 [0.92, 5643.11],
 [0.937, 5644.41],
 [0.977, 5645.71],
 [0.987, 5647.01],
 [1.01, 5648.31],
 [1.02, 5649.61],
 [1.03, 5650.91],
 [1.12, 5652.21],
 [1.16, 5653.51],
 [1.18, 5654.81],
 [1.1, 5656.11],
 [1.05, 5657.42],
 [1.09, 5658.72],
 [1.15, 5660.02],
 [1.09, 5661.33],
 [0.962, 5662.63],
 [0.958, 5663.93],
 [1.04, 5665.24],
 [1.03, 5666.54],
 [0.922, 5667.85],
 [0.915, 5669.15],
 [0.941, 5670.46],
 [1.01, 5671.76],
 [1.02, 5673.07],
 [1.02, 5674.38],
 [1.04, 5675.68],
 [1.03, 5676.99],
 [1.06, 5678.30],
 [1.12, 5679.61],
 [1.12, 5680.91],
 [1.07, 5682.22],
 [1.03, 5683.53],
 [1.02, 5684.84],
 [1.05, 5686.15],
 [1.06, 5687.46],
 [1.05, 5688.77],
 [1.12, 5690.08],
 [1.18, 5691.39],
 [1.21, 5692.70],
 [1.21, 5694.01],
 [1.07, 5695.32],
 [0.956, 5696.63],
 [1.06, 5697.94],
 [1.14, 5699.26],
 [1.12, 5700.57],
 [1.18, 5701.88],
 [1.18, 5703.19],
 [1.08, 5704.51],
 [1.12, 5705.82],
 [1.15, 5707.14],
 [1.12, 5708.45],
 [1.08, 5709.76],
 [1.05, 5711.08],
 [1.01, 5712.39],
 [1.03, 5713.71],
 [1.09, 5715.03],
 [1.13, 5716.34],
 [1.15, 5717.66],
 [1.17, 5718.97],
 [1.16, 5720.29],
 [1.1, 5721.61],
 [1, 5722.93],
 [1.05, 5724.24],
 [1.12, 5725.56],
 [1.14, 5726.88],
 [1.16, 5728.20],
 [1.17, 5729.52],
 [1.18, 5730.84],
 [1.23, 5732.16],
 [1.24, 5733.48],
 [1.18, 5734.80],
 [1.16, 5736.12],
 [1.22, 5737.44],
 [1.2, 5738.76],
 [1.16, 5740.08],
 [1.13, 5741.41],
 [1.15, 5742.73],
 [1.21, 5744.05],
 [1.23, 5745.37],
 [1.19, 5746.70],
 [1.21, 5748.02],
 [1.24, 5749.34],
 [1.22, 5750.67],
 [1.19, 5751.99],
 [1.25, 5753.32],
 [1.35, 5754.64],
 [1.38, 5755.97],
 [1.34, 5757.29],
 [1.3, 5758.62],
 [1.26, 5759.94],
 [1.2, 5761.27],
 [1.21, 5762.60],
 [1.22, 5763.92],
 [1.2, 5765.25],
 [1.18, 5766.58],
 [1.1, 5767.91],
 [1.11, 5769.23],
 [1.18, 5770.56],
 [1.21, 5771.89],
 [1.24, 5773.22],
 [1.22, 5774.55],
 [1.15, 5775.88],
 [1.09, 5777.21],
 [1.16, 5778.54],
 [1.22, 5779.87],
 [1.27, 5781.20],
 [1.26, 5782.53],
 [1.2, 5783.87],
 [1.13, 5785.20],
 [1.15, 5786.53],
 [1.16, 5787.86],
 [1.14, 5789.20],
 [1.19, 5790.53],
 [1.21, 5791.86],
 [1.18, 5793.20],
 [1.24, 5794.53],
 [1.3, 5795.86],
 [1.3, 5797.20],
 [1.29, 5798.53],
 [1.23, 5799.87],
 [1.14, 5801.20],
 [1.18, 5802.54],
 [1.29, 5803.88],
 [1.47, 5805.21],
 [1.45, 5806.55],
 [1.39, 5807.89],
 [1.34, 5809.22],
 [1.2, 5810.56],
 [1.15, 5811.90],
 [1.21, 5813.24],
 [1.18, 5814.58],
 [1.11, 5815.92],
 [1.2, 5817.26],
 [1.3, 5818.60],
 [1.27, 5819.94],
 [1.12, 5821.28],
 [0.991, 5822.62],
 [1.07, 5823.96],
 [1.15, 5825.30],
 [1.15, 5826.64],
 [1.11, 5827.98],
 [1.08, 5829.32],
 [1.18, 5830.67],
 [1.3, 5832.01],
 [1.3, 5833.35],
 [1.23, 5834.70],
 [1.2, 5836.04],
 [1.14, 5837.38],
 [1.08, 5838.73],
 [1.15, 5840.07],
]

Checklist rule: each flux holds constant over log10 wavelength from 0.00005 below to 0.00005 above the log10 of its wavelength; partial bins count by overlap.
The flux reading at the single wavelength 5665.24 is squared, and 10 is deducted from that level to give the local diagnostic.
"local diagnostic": -8.92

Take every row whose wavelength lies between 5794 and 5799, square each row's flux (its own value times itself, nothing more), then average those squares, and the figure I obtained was 1.65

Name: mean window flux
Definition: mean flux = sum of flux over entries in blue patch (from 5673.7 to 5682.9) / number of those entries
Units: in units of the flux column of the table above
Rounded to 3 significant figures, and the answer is 1.07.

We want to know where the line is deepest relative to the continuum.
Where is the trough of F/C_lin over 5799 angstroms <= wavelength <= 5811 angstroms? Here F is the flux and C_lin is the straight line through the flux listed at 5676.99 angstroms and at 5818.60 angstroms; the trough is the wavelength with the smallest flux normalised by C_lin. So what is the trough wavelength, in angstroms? 5801.20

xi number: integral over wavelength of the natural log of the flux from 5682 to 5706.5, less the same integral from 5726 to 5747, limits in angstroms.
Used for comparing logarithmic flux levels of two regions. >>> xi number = -1.2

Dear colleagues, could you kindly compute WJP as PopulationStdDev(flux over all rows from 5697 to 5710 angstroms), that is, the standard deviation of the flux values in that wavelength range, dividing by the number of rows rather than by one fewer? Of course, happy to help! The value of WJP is 0.039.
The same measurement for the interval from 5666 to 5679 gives 0.050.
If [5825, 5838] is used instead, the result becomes 0.071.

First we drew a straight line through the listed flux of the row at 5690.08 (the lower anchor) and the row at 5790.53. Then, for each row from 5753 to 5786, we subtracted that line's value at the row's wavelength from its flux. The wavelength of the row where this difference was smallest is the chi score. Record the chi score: 5777.21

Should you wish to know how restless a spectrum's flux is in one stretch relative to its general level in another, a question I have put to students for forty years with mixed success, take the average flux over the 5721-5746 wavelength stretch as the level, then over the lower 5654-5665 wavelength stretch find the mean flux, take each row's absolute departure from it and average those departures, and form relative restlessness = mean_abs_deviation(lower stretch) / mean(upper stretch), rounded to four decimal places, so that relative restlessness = 0.0534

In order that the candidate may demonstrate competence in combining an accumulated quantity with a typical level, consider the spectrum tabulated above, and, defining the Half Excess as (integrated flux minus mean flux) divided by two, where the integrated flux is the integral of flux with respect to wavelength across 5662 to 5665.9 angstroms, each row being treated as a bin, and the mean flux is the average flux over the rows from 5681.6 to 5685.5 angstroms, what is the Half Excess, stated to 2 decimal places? 1.41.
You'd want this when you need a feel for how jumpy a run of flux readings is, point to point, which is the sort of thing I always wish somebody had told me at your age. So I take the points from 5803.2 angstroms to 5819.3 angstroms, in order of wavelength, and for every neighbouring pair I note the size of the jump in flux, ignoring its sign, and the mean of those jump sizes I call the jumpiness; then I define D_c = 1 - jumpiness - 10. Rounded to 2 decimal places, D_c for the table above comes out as -9.08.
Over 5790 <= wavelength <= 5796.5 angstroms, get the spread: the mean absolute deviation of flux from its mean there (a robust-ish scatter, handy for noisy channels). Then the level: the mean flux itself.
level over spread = 33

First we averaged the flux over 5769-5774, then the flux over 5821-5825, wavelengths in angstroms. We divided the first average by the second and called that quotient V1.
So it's 1.12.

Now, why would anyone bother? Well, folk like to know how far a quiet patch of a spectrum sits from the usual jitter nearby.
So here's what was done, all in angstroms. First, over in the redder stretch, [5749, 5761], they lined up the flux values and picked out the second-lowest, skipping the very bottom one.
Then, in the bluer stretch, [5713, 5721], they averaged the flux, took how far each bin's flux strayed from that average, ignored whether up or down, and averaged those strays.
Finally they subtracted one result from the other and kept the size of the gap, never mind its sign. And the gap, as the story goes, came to 1.18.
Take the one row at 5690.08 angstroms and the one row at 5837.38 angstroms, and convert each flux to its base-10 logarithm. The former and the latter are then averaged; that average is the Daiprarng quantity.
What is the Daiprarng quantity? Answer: 0.0531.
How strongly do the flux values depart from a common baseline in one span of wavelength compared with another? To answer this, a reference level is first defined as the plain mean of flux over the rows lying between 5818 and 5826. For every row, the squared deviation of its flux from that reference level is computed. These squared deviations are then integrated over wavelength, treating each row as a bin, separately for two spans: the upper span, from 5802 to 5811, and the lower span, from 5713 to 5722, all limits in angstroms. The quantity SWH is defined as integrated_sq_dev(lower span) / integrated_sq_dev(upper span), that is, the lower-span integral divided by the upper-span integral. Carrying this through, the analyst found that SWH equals 0.1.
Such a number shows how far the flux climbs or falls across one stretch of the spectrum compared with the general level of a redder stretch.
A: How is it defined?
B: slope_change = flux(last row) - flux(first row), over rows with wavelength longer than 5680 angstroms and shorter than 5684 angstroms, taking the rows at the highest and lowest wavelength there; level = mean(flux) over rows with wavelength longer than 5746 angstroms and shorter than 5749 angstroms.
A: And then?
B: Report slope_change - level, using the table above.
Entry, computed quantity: -1.29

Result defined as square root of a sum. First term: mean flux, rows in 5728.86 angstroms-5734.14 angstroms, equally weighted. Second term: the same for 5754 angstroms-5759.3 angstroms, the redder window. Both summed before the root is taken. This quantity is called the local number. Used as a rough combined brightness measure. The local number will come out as 1.60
